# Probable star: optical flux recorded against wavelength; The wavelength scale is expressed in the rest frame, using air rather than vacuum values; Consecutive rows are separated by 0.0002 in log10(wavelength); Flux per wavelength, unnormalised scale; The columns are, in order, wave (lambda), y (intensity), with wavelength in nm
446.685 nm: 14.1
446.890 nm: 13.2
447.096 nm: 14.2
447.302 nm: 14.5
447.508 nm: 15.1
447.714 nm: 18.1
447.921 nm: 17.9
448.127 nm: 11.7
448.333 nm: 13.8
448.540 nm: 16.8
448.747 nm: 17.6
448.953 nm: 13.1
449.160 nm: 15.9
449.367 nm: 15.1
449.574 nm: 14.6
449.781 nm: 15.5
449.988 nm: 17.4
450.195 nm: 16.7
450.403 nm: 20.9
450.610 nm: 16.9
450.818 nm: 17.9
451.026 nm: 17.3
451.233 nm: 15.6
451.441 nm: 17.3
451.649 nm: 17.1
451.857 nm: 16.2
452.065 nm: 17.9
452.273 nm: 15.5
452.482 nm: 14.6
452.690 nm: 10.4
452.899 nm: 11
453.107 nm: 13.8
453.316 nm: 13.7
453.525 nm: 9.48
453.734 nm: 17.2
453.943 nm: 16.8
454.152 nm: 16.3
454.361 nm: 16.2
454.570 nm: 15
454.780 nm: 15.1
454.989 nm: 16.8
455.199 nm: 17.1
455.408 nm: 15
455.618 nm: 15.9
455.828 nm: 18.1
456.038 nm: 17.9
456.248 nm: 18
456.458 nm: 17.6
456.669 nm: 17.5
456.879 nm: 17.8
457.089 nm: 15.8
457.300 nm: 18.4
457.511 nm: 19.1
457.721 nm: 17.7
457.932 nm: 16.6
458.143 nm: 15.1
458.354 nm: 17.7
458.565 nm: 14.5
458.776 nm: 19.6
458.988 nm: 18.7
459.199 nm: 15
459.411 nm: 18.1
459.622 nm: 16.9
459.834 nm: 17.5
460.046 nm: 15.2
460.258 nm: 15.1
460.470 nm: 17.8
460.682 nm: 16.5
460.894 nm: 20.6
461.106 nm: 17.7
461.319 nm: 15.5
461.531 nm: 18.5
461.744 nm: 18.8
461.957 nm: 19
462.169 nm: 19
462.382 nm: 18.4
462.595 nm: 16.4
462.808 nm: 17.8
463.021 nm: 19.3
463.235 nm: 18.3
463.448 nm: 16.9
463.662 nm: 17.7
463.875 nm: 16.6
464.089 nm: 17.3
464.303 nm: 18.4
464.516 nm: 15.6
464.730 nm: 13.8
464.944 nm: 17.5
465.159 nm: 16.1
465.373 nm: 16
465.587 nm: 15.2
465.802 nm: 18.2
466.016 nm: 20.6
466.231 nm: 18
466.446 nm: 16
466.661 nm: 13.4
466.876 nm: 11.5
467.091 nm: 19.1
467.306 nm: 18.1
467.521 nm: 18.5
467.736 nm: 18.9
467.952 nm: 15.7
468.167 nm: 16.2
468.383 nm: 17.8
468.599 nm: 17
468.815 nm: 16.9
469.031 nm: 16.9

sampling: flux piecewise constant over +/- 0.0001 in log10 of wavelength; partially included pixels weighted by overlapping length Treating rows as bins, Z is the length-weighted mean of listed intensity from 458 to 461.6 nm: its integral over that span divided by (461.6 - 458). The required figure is 17.0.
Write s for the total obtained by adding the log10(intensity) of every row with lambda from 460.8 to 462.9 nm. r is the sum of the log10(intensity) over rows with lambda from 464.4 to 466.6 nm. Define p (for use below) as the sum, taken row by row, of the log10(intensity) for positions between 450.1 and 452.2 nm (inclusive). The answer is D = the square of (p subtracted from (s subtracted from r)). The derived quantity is 163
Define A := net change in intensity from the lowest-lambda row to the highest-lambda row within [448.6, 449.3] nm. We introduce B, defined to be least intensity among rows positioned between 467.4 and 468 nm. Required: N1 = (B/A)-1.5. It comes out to -11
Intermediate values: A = -1.7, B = 15.7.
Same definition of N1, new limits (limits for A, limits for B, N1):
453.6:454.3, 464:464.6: -19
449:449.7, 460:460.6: -13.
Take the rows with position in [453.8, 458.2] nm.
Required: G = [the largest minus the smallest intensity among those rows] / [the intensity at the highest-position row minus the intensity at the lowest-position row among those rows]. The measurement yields -2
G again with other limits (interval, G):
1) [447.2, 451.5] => 3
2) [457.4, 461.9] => -20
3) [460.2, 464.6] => 11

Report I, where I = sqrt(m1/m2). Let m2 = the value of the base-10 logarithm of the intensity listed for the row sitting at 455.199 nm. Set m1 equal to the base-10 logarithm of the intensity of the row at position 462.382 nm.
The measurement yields 1.01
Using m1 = 1.26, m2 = 1.23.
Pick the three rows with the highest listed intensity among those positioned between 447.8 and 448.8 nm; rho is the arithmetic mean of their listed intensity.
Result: 17.4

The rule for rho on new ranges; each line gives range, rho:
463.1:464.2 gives 17.8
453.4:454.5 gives 16.8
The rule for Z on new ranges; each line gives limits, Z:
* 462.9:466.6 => 17.1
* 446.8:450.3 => 15.4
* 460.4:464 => 17.9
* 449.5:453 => 16.1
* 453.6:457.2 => 16.7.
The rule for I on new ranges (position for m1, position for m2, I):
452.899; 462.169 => 0.90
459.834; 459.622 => 1.01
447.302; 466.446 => 0.98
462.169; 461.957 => 1.00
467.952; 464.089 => 0.98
